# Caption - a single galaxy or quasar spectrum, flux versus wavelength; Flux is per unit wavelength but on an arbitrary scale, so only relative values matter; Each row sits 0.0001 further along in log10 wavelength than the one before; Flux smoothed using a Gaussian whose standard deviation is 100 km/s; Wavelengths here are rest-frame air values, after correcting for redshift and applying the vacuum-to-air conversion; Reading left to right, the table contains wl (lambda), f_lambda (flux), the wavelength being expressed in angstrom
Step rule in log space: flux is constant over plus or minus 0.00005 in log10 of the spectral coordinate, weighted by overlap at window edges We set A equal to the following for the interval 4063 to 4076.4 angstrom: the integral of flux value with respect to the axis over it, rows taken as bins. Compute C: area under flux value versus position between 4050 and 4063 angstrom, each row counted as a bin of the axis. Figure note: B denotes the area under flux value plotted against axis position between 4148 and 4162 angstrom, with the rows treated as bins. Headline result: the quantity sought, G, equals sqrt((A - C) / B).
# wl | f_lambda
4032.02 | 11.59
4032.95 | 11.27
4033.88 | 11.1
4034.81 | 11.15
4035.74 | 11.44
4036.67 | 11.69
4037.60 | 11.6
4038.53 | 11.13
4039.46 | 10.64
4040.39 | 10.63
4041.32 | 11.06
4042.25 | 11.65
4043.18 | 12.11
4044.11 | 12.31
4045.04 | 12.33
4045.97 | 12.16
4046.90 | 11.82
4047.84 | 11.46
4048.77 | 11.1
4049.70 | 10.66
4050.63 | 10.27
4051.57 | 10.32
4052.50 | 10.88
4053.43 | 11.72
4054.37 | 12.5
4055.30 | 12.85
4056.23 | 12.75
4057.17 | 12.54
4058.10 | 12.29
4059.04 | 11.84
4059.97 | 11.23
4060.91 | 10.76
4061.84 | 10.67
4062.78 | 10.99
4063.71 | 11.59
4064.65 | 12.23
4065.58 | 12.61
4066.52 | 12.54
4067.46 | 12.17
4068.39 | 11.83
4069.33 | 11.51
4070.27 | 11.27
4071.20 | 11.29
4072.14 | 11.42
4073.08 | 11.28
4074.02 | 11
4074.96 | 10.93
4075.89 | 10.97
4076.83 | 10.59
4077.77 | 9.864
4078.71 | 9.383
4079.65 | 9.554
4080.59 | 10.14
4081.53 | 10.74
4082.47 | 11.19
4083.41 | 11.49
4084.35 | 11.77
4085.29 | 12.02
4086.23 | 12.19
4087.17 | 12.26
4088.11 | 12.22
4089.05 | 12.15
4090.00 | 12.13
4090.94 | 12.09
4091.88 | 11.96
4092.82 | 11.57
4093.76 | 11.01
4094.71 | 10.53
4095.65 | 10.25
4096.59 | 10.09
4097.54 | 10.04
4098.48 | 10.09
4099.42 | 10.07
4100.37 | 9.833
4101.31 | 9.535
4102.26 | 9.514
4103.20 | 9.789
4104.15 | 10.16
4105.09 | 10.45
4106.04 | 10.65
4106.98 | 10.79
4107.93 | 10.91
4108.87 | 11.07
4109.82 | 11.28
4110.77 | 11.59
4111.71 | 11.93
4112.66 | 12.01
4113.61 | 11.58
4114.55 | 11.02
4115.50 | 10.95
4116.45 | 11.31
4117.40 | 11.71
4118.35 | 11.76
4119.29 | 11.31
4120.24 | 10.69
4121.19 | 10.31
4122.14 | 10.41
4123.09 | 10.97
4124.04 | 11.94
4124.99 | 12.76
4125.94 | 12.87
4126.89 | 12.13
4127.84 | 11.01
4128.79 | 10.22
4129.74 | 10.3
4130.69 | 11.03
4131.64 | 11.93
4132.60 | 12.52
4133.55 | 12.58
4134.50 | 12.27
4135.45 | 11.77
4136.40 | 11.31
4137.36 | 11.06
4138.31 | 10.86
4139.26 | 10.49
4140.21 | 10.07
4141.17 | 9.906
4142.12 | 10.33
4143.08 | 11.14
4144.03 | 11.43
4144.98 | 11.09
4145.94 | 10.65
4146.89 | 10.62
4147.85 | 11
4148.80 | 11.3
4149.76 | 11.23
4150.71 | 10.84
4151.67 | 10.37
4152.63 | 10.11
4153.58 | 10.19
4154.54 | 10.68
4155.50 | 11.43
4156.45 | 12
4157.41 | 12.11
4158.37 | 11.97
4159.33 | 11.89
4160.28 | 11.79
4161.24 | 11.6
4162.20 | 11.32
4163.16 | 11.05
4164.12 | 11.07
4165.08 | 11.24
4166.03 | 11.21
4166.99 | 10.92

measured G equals 0.19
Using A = 156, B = 157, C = 150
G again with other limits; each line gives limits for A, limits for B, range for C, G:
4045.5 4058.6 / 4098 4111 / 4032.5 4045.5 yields 0.17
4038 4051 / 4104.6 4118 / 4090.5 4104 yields 0.22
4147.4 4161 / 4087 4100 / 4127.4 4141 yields 0.02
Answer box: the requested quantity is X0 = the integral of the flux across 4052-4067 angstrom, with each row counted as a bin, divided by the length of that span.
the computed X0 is 11.9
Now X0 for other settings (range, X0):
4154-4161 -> 11.7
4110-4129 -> 11.4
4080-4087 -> 11.4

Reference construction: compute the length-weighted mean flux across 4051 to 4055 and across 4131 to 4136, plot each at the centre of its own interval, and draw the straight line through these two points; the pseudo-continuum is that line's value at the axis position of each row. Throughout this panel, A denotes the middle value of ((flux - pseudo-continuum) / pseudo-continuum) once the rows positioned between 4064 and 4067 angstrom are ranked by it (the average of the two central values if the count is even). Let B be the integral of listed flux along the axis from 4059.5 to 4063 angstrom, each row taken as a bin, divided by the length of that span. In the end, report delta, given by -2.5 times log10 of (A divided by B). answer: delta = 5.2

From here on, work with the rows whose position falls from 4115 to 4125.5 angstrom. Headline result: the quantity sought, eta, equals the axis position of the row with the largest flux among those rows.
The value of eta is 4124.99 angstrom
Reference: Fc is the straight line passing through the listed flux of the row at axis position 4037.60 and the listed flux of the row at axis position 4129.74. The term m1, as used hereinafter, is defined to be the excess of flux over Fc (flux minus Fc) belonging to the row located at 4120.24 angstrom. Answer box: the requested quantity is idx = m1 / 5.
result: 0.05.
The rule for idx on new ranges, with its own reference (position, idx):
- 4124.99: 0.48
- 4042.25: 0.02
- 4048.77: -0.07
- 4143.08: 0.21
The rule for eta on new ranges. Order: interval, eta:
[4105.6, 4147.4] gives 4125.94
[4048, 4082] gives 4055.30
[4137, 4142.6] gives 4137.36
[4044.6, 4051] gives 4045.04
